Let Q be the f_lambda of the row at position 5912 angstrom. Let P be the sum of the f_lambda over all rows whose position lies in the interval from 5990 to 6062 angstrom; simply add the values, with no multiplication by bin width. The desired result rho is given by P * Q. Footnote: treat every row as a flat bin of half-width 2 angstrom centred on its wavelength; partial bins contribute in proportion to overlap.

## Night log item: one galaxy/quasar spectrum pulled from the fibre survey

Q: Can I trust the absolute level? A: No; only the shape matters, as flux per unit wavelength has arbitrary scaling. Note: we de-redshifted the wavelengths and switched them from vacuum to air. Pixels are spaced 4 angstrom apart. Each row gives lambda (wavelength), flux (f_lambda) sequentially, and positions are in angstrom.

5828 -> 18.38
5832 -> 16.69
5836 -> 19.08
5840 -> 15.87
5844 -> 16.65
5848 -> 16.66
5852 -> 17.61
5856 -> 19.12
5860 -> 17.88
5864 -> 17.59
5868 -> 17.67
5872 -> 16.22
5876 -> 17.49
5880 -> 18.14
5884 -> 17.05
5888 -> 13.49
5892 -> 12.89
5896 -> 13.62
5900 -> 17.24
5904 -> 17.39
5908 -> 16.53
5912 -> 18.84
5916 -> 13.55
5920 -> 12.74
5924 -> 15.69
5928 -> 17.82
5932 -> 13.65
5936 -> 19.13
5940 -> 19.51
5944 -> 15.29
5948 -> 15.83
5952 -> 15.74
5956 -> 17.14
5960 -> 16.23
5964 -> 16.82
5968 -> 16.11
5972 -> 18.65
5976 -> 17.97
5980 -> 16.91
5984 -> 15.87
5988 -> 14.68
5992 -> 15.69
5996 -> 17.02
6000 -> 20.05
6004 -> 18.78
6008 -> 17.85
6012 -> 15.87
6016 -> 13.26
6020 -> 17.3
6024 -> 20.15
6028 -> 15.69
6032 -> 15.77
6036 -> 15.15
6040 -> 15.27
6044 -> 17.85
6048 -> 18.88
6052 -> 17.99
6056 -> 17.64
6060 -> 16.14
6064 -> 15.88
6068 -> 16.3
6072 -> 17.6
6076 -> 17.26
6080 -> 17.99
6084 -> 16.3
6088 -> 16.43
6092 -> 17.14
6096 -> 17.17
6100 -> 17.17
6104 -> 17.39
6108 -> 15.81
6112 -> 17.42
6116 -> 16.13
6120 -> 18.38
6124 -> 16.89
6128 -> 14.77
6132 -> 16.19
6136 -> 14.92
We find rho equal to 5772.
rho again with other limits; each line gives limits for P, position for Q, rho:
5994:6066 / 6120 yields 5634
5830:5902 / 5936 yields 5757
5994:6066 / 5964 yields 5156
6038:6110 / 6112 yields 5334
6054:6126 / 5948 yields 4829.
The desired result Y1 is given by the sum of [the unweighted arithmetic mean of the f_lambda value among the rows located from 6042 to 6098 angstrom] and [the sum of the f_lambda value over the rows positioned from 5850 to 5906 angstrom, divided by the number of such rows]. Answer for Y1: 33.9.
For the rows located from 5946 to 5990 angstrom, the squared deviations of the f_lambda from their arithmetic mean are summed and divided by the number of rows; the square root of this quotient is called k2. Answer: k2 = 1.1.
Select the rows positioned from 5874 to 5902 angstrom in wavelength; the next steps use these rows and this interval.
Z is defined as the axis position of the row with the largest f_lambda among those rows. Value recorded 5880 angstrom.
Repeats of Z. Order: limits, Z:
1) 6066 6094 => 6080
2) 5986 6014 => 6000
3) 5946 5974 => 5972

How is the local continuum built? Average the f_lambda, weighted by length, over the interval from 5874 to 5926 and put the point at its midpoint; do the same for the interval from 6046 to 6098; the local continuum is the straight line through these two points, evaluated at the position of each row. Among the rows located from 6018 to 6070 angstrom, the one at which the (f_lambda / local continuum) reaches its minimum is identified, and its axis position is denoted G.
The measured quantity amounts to 6036 angstrom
